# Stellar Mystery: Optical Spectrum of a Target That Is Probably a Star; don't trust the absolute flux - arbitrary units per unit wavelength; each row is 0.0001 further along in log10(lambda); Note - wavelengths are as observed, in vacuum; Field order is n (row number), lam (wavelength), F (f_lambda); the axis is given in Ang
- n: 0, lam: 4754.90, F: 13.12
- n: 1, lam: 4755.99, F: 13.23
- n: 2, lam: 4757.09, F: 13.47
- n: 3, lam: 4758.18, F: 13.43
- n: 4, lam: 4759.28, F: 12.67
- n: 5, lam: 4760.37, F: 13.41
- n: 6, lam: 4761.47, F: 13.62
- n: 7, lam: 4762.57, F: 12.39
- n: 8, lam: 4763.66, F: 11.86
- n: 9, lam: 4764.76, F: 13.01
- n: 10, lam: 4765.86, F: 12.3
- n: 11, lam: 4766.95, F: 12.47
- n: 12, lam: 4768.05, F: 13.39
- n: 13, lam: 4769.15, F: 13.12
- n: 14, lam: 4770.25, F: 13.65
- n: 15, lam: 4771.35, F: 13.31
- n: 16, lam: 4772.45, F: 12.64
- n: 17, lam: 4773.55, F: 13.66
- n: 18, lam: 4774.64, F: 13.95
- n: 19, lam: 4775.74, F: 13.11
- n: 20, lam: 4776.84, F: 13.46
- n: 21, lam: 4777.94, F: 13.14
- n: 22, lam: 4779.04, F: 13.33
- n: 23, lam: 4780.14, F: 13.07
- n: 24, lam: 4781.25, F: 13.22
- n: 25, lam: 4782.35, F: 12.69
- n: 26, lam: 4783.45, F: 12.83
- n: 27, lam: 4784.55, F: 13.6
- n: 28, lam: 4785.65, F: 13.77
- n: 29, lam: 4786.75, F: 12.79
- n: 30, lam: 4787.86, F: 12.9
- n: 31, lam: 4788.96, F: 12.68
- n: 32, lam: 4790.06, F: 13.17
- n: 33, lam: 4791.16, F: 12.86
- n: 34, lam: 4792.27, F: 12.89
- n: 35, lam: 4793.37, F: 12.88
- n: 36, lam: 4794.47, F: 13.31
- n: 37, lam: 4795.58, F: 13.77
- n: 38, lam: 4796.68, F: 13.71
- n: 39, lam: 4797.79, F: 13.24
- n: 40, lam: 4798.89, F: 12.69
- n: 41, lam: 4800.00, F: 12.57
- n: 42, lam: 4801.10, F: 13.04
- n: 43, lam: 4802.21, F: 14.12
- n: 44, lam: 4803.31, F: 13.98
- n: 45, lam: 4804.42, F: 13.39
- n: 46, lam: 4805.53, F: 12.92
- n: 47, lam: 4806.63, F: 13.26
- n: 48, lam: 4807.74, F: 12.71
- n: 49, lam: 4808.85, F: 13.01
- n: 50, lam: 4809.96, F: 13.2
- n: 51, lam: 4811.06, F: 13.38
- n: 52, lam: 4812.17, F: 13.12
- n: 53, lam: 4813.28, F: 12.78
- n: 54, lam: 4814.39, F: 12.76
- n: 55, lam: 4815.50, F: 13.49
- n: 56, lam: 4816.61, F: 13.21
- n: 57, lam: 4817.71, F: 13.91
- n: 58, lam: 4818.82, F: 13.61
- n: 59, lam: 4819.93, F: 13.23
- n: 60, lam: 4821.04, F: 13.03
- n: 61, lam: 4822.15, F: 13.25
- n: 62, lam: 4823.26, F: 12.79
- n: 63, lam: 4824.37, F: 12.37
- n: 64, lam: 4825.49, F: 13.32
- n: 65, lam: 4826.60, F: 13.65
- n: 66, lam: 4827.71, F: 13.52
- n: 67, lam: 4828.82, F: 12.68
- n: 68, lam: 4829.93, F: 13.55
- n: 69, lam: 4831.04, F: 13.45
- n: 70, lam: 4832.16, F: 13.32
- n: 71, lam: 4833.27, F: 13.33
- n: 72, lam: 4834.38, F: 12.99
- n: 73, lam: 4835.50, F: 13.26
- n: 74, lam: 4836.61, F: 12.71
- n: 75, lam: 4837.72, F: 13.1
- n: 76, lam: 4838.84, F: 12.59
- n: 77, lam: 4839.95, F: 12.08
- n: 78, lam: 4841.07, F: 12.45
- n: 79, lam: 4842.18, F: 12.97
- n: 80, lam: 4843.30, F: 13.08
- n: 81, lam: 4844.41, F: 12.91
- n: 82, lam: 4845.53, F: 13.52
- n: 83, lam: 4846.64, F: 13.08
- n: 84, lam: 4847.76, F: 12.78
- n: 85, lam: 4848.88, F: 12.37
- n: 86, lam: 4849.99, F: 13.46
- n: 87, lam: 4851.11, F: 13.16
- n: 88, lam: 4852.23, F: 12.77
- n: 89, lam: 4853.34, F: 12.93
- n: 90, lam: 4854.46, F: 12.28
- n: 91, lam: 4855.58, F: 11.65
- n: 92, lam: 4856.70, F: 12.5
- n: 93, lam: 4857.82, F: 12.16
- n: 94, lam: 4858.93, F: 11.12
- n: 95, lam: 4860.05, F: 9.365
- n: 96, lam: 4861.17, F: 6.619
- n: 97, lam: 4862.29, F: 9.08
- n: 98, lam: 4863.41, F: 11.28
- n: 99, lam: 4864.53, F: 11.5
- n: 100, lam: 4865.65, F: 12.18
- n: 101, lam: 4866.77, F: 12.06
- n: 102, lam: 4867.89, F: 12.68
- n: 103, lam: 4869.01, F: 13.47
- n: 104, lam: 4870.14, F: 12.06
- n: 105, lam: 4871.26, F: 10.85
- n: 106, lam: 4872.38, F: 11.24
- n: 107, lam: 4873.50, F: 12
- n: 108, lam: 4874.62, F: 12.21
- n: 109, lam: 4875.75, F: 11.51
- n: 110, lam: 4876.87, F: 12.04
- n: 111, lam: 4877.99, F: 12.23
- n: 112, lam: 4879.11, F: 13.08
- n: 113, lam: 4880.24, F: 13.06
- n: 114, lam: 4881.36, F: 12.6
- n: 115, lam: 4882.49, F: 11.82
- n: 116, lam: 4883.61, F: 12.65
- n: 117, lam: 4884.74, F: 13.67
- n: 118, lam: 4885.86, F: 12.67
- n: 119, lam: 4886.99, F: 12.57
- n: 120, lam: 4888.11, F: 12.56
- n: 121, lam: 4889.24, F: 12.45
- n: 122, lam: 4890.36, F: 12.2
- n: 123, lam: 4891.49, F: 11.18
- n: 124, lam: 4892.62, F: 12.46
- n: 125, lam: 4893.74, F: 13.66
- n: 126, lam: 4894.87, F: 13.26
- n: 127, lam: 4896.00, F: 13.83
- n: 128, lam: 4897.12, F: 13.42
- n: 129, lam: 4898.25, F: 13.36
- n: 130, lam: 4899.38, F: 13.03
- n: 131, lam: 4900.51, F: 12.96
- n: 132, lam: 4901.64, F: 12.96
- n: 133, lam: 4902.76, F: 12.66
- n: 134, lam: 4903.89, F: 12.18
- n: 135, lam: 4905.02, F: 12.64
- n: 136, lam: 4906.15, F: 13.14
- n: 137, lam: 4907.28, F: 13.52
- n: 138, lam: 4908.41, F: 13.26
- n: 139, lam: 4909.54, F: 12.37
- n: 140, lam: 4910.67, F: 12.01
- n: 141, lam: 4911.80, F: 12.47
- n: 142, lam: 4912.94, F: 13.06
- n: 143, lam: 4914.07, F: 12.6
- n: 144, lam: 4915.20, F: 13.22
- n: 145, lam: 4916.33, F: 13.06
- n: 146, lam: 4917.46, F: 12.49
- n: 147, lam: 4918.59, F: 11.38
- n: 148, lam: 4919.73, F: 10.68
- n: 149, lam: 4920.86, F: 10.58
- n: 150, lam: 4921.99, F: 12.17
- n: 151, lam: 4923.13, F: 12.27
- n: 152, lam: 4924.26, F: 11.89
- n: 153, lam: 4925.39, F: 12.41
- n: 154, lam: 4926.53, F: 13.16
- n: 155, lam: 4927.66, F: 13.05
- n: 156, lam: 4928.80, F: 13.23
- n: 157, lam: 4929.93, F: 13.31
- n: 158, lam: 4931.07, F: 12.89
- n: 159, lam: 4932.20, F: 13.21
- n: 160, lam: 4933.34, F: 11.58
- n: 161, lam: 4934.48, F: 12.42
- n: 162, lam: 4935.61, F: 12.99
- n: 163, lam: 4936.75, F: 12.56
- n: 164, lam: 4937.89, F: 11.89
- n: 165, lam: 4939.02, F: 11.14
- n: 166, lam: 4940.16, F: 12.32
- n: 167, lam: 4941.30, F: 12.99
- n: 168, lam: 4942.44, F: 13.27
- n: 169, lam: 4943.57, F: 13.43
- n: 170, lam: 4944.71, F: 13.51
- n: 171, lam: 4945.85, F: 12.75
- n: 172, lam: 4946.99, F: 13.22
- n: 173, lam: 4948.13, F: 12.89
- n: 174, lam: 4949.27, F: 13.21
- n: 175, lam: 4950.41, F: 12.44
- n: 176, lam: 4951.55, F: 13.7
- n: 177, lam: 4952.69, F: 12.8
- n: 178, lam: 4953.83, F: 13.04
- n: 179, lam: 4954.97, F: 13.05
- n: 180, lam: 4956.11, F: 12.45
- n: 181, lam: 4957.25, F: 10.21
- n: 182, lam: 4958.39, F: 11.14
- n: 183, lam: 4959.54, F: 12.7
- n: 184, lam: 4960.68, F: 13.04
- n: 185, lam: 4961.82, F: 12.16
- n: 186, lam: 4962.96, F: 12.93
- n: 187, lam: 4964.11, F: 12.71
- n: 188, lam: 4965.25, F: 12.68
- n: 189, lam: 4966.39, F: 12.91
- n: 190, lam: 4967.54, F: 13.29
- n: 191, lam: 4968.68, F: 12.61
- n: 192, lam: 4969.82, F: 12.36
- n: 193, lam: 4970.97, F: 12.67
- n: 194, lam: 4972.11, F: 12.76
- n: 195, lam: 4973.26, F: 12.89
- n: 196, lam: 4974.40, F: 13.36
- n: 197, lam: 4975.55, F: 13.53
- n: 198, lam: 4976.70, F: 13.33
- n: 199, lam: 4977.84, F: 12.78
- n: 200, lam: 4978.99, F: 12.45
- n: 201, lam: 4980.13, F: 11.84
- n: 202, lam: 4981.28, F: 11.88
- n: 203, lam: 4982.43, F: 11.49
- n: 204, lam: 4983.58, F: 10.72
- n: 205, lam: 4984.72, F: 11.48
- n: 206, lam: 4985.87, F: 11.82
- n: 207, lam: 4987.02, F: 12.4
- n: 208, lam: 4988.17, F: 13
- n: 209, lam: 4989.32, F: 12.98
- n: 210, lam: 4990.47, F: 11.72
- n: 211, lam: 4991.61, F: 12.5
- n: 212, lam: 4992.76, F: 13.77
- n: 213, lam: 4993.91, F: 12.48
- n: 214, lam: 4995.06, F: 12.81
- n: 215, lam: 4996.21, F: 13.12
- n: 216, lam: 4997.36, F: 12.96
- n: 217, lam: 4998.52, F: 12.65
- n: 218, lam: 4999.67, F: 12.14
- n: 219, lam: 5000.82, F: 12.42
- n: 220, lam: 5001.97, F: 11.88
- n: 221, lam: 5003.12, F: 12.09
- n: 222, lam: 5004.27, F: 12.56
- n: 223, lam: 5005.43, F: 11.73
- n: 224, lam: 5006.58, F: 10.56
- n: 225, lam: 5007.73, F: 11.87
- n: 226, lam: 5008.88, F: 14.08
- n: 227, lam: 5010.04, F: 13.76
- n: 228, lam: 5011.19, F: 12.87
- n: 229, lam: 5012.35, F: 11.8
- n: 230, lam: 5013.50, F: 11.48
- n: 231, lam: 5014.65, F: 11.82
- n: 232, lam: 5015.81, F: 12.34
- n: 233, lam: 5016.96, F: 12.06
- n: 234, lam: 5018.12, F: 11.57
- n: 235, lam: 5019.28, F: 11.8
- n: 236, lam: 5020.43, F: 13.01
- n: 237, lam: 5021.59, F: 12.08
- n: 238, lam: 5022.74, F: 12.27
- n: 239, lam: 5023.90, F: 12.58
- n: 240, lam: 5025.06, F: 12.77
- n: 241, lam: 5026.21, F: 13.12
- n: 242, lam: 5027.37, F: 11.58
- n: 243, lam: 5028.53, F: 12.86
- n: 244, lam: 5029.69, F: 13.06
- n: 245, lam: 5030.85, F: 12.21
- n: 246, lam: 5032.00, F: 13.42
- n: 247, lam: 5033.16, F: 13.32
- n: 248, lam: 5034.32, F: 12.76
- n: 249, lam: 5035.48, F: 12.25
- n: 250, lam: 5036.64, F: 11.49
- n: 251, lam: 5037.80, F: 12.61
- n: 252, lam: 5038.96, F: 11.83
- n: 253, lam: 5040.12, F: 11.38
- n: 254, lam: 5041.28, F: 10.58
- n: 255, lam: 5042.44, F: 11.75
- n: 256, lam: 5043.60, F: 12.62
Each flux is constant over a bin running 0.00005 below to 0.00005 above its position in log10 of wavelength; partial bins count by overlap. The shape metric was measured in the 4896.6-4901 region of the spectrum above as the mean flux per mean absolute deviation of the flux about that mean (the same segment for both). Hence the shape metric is 67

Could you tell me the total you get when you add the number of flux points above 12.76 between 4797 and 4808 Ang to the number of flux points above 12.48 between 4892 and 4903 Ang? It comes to 16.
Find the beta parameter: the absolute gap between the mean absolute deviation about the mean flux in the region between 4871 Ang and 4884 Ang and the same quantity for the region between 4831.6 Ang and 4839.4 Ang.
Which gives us 0.29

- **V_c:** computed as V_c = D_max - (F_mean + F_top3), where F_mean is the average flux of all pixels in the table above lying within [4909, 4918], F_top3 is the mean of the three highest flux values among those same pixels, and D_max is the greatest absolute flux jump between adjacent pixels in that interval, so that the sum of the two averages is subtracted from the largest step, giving -25.2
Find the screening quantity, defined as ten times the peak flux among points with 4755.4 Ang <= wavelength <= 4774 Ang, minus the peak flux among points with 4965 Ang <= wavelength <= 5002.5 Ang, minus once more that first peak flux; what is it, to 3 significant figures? 109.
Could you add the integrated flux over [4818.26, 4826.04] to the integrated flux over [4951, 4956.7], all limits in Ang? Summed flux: 176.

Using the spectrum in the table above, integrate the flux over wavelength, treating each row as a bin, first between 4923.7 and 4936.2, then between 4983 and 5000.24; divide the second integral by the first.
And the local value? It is 1.3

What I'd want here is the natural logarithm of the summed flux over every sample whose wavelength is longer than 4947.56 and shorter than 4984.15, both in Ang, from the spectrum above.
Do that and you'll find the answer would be 6.00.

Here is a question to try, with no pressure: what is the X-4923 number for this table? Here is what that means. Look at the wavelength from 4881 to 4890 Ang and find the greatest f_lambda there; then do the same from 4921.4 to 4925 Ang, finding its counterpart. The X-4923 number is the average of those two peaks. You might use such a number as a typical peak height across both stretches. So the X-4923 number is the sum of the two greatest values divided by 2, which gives 13.0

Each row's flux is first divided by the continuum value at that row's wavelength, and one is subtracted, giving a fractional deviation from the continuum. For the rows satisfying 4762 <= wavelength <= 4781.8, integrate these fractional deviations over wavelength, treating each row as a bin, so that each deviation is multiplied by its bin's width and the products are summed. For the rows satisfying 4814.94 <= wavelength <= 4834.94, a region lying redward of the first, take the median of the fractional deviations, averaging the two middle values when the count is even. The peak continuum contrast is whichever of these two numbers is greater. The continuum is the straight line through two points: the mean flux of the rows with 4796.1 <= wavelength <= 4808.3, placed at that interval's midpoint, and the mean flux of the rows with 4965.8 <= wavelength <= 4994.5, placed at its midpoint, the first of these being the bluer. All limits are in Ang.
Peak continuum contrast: 0.014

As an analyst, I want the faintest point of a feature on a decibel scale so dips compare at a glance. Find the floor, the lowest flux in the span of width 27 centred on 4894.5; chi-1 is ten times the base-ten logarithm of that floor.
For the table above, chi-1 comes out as 10.5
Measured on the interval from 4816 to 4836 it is 10.9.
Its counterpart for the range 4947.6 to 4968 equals 10.1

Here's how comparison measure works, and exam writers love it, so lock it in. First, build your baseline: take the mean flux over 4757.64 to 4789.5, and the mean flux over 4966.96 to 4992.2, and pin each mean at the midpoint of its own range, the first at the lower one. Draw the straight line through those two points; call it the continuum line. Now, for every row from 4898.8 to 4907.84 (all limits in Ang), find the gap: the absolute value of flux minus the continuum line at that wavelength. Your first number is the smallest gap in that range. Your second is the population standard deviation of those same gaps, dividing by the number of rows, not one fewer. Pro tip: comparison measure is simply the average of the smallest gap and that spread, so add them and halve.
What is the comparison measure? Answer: 0.14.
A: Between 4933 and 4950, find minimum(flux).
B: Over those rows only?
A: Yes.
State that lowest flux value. 11.14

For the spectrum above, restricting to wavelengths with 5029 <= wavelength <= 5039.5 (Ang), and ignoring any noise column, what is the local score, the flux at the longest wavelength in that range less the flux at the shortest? -1.2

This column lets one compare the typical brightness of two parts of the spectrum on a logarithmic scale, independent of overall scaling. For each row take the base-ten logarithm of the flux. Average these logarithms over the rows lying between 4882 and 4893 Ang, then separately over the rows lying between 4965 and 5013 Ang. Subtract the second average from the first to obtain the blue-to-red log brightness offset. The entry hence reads -0.002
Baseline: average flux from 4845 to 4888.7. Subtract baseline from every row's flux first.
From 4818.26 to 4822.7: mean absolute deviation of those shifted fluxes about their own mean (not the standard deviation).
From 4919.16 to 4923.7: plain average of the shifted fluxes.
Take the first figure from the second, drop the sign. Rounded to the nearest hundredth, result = 0.81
